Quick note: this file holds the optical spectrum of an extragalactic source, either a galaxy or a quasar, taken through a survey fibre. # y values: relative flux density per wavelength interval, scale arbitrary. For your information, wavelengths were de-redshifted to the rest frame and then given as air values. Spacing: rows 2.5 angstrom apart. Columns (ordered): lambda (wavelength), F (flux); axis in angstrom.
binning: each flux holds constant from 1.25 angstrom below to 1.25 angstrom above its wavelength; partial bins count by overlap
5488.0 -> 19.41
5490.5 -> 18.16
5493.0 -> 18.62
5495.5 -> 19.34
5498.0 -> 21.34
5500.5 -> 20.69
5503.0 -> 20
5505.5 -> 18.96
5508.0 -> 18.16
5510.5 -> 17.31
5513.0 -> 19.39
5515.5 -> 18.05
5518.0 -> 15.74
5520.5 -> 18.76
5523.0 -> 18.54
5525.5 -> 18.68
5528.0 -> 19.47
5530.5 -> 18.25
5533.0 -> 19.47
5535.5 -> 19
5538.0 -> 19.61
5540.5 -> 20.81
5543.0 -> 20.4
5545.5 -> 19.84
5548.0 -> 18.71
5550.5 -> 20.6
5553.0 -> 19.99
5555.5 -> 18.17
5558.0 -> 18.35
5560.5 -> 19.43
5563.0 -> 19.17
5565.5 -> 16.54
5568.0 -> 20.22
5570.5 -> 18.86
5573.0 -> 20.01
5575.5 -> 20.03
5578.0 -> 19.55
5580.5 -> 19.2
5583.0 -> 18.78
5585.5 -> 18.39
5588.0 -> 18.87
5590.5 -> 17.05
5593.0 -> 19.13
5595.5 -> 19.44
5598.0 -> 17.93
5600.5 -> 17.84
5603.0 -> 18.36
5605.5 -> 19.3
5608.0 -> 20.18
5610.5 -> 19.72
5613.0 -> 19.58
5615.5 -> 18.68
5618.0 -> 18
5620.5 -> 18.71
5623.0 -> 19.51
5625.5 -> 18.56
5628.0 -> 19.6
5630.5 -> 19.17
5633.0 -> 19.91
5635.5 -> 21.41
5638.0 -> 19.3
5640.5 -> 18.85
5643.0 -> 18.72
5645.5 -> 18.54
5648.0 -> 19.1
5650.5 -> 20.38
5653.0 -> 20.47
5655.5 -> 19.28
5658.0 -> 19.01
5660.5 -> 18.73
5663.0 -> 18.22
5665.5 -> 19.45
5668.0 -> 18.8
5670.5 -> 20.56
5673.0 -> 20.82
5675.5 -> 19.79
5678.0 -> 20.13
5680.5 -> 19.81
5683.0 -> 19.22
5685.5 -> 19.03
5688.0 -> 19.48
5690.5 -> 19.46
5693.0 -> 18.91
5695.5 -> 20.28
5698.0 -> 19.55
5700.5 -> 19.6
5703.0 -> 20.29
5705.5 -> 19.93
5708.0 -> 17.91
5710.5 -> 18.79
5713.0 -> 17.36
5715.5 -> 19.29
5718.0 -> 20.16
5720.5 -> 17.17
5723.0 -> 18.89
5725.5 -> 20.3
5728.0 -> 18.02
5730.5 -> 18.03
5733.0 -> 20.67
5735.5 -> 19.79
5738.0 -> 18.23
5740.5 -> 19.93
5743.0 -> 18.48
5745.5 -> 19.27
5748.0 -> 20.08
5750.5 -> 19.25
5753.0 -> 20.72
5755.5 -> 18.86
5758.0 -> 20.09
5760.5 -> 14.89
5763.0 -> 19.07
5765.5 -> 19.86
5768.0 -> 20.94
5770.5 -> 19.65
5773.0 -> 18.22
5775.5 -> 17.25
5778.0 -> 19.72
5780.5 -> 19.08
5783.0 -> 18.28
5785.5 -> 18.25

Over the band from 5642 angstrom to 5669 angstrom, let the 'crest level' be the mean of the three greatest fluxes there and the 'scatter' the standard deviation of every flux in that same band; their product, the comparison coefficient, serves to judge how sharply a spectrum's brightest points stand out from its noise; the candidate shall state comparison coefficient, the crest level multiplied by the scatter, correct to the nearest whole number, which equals 14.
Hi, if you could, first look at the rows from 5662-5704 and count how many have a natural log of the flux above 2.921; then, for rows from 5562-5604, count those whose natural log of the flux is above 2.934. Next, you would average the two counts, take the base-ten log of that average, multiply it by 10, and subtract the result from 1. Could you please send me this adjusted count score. -10.1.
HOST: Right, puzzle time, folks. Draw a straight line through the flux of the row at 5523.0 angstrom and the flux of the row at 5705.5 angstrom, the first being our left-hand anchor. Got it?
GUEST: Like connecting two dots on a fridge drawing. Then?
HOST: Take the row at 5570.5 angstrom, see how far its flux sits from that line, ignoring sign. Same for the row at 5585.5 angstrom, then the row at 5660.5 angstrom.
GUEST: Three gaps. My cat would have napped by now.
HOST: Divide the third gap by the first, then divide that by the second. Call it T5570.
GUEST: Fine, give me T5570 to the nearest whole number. 33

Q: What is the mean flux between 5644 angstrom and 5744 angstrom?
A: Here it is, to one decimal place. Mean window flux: 19.3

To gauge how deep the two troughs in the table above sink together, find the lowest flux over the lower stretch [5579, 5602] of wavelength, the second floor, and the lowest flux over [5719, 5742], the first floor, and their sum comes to 34.2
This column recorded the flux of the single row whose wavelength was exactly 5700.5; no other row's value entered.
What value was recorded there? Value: 19.6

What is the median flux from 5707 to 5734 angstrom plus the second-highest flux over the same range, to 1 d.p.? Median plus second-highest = 39.1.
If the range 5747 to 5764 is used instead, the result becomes 39.3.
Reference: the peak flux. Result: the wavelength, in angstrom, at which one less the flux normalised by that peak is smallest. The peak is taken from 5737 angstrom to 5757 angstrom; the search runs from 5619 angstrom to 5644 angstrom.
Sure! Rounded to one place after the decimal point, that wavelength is 5635.5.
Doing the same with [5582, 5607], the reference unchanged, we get 5595.5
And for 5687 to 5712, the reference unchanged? 5703.0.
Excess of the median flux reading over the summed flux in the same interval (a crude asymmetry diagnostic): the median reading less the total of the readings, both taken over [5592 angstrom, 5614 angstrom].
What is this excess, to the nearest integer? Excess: -152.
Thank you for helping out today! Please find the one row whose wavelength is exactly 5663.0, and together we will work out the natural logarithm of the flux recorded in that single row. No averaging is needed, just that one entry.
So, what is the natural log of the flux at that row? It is 2.90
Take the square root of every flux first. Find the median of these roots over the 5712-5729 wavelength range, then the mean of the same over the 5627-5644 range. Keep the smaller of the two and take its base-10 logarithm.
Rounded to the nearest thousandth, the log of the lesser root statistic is 0.638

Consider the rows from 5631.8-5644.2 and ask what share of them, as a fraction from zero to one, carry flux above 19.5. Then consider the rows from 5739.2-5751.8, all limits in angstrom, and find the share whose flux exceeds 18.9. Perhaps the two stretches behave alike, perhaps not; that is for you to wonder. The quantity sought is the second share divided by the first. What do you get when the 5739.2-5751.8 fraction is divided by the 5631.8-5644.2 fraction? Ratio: 2.0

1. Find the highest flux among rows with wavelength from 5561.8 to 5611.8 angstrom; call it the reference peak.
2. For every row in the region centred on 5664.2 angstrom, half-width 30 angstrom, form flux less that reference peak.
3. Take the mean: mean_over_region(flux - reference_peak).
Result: -0.74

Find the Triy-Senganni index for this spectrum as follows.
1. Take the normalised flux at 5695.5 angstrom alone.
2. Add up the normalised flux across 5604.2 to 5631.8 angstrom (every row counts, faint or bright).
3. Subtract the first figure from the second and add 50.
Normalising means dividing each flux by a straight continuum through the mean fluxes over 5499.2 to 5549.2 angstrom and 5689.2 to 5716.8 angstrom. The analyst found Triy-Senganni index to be 60.0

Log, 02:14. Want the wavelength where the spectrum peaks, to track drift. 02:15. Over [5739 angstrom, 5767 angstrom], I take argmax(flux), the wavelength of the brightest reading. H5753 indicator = 5753.0 angstrom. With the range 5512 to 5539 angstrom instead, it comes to 5538.0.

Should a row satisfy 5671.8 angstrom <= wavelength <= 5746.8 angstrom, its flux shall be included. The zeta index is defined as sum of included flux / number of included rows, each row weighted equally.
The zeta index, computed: 19.3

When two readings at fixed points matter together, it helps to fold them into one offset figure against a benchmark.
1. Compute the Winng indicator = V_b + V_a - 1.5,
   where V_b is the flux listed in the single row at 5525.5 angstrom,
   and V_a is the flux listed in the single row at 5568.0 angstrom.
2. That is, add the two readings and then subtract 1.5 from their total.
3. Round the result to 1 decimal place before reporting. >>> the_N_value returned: 37.4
